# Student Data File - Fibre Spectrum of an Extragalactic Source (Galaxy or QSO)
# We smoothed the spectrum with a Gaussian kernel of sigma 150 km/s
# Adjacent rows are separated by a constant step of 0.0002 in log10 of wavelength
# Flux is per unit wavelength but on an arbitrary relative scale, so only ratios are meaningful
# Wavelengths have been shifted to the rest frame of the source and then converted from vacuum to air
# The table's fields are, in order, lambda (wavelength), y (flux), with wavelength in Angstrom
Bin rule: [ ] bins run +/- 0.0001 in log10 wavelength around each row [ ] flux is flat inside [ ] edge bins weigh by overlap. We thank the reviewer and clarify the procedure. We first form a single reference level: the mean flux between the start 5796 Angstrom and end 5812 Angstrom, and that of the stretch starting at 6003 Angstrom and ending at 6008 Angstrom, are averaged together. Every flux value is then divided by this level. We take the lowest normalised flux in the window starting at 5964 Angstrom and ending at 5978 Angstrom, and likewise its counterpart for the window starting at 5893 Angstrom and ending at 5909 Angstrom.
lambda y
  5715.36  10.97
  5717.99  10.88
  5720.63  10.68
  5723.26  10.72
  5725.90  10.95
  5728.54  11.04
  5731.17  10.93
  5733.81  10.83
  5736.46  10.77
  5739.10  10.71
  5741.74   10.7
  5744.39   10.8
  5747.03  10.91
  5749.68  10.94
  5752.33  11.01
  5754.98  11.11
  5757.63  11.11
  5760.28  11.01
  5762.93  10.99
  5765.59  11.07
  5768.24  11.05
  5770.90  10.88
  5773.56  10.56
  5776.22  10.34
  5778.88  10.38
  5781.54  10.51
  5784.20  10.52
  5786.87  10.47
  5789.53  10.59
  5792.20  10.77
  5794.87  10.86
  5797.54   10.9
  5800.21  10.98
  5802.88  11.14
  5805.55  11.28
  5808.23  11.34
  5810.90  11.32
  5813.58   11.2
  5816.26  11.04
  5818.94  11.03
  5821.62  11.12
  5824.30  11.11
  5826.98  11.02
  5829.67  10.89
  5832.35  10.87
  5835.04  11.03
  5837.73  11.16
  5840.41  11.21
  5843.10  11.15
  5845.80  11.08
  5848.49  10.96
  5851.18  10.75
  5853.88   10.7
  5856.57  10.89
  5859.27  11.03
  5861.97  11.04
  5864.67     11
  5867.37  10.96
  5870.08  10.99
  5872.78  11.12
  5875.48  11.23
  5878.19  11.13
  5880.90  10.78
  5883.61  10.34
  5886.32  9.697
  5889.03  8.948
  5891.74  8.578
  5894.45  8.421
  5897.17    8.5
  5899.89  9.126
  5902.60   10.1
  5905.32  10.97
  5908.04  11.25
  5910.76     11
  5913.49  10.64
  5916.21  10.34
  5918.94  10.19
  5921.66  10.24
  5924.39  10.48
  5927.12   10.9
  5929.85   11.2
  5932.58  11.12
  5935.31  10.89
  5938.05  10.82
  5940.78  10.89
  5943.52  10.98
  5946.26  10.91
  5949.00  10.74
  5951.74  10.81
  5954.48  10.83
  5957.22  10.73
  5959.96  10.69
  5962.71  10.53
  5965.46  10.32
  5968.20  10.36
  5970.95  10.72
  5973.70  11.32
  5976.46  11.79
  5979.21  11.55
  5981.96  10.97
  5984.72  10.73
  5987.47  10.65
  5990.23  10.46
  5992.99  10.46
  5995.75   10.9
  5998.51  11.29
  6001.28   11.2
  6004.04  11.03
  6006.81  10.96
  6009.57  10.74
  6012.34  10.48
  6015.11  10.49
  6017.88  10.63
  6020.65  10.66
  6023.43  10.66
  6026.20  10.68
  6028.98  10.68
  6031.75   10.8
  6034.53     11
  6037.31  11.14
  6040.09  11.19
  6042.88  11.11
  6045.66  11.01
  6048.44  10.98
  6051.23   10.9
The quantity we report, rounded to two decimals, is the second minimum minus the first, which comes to -0.17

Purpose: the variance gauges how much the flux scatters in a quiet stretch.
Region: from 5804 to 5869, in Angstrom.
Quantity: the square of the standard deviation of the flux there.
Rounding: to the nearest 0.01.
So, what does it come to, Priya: 0.03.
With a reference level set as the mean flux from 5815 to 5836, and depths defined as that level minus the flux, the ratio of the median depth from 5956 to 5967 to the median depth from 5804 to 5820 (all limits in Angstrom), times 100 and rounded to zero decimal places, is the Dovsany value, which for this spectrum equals -178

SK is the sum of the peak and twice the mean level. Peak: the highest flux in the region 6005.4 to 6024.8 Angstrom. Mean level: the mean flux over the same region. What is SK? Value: 32.3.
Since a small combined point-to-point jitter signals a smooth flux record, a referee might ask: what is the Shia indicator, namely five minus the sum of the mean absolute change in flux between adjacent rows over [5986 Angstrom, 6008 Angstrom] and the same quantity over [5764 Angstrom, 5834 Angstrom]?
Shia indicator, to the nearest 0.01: 4.71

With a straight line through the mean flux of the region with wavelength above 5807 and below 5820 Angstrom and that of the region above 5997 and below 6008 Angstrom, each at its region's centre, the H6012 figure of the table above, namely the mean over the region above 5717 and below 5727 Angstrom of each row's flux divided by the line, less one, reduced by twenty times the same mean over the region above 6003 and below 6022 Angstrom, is 0.69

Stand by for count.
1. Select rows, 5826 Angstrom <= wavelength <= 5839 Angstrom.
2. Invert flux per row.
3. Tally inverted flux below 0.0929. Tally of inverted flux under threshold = 5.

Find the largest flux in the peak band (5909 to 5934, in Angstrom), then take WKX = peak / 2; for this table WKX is 5.60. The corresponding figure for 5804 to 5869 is 5.67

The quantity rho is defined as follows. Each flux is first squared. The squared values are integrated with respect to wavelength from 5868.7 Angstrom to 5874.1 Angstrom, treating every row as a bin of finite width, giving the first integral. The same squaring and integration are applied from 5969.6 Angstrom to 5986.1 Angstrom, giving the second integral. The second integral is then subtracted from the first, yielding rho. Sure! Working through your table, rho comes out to -1406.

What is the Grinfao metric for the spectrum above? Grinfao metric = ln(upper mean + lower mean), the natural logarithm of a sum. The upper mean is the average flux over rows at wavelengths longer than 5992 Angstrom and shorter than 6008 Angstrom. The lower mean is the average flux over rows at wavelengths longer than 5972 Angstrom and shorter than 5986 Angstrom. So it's 3.10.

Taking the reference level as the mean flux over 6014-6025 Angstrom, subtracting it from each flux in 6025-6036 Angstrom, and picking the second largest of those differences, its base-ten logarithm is -0.7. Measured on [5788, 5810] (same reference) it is -0.2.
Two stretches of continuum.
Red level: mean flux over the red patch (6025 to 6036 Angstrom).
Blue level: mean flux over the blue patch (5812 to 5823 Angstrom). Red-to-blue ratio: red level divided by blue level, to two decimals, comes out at 0.97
